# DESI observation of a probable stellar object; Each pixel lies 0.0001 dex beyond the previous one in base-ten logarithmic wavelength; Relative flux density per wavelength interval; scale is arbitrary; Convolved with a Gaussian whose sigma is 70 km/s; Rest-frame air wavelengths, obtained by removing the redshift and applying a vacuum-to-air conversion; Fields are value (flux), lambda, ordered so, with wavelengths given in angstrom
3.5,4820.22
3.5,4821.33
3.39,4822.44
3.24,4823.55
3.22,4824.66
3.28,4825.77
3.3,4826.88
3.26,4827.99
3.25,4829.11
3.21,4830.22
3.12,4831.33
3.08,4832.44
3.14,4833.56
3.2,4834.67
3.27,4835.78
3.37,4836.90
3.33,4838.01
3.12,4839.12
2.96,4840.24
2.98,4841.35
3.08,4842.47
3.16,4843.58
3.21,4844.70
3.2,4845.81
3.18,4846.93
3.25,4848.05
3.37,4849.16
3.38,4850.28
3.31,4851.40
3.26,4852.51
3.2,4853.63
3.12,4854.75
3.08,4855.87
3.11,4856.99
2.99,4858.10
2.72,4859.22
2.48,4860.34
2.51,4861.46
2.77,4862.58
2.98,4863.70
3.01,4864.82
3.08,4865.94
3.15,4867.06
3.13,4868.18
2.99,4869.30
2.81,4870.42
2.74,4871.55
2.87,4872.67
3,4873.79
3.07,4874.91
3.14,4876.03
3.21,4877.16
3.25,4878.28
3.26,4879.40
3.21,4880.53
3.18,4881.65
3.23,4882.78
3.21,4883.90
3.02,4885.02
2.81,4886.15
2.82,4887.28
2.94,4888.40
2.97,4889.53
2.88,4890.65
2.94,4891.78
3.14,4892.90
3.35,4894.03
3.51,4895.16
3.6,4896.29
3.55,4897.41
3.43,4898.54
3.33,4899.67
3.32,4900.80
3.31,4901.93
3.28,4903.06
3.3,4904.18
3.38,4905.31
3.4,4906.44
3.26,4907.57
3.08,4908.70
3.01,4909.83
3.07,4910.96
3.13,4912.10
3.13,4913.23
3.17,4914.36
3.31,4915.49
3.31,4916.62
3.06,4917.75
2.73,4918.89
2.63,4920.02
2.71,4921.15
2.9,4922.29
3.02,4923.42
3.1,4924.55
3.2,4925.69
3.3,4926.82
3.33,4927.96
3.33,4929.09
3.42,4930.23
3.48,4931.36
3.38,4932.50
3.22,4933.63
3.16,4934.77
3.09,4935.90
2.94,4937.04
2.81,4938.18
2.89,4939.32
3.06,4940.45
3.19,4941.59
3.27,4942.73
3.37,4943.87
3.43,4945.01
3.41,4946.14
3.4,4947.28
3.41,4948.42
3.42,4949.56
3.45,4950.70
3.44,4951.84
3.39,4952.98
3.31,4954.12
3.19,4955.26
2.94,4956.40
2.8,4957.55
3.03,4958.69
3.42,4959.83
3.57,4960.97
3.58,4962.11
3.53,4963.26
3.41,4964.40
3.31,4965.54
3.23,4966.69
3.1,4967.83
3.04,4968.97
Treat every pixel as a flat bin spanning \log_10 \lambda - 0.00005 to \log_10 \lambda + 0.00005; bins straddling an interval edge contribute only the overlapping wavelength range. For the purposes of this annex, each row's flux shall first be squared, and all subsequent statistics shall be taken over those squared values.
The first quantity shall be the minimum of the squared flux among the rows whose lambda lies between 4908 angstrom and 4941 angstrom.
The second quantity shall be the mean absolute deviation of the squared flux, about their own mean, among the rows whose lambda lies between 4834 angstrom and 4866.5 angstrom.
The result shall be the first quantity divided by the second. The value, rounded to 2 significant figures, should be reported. 6.7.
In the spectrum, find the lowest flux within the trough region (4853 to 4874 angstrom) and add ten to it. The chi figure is 12.5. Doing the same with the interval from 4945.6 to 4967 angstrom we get 12.8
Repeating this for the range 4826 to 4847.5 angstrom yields 13.0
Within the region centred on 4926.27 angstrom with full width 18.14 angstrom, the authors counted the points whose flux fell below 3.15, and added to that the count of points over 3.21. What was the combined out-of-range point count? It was 14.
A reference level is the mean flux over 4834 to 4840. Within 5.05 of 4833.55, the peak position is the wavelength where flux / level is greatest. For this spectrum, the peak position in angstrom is 4836.90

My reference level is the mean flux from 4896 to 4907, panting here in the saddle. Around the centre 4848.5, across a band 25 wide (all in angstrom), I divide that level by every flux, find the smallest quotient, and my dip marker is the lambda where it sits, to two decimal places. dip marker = 4850.28 angstrom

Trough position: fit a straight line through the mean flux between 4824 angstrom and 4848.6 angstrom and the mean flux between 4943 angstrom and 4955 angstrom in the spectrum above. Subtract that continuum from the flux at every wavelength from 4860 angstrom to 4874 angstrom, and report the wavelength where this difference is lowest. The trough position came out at 4860.34 angstrom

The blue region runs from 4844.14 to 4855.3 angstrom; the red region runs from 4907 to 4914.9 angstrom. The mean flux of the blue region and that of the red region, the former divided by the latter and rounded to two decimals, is 1.04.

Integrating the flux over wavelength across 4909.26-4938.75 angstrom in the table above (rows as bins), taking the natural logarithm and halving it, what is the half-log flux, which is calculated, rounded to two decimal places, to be 2.26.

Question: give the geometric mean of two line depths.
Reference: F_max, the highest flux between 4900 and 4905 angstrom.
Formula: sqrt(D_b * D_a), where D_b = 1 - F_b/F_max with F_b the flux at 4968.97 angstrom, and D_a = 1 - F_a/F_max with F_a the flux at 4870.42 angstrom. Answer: 0.11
